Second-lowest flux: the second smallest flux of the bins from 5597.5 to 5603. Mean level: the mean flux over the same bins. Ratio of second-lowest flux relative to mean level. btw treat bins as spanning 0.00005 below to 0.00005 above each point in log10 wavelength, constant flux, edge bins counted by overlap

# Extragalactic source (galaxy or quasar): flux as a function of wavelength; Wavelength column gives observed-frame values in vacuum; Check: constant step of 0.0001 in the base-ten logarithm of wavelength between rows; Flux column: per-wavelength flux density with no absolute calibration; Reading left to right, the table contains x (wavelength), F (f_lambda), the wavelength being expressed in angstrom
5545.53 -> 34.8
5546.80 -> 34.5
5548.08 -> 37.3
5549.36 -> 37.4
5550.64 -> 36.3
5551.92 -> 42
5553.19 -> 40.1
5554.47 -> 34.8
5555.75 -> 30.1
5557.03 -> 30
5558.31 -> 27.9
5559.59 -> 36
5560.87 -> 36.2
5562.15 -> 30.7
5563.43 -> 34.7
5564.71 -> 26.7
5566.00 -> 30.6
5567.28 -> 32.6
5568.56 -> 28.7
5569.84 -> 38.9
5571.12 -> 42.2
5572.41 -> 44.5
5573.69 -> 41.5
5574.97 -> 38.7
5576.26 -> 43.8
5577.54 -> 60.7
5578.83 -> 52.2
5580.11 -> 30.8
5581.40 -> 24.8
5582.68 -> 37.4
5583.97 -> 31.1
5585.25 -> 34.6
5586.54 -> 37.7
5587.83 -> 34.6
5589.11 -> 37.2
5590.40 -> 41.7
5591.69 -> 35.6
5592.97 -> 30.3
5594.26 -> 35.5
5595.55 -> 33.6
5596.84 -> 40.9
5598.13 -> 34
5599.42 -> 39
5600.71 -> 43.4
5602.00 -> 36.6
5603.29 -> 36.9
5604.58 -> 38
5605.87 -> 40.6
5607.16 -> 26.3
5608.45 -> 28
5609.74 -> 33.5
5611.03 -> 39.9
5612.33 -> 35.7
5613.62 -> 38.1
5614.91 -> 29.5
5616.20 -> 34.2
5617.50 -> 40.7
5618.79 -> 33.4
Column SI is 0.96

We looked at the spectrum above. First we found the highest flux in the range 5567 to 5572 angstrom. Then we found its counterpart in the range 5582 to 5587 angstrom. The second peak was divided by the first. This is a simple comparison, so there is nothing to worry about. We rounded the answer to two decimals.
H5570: 0.89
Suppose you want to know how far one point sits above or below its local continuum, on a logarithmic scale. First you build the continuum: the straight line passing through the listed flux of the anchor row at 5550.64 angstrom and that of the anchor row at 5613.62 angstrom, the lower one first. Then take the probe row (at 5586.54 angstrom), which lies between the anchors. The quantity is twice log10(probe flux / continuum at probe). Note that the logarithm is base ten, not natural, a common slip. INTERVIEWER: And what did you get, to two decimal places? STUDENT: 0.01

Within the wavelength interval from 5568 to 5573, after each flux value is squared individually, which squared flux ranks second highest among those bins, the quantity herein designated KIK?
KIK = 1781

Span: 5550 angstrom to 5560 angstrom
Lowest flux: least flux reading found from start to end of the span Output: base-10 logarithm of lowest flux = 1.45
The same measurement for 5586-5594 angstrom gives 1.48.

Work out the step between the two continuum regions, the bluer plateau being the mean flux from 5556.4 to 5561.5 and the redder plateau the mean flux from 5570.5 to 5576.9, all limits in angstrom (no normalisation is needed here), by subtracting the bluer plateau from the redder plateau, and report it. 10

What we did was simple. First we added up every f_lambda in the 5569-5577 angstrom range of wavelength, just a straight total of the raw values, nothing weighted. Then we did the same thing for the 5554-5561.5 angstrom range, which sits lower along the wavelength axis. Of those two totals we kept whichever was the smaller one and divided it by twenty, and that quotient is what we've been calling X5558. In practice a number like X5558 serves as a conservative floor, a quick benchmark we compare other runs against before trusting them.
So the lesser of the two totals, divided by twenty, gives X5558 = 9.75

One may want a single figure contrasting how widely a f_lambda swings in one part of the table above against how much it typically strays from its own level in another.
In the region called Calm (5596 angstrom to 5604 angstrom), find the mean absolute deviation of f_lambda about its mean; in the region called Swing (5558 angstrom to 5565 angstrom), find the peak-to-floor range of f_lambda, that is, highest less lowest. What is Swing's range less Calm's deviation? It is 7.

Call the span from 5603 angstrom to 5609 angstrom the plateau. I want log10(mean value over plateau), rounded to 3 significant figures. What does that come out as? 1.53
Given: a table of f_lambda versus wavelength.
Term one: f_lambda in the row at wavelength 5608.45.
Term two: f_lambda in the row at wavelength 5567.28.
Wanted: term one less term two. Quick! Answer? -4.6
